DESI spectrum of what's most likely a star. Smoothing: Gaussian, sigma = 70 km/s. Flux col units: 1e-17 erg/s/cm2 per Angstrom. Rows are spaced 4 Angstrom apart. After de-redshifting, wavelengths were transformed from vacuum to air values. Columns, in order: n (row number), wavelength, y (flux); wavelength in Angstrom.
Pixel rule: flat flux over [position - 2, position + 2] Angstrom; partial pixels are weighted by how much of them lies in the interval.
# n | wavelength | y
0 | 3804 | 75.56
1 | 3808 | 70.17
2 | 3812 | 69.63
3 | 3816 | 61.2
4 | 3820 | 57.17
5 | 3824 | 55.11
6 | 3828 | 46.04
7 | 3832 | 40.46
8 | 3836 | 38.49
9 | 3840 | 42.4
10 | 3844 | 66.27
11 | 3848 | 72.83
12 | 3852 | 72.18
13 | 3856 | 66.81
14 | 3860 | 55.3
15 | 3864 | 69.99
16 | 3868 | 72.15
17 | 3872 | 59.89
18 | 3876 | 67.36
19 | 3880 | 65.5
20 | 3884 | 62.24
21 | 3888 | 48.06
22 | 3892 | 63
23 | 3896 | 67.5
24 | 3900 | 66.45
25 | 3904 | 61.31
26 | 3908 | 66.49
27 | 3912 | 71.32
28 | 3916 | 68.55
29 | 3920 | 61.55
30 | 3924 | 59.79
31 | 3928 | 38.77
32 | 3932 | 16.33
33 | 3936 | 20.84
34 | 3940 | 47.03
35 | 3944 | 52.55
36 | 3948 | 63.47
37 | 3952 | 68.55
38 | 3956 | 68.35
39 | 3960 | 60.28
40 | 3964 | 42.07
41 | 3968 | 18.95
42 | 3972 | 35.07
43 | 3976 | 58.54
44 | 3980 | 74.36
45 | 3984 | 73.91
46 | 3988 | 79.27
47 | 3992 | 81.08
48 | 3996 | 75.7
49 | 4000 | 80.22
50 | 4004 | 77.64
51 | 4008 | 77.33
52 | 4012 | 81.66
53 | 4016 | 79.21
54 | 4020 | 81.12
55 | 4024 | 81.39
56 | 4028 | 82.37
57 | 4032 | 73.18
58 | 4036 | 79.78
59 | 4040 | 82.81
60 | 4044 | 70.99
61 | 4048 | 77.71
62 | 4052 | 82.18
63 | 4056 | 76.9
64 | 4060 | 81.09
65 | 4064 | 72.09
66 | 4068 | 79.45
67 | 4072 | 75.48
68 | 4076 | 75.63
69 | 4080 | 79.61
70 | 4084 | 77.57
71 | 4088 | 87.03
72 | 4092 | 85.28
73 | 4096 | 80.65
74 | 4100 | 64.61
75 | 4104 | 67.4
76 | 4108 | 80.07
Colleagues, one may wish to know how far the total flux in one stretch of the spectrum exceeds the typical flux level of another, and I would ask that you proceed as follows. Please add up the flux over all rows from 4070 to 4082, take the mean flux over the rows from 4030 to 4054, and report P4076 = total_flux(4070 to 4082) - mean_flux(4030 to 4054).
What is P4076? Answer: 153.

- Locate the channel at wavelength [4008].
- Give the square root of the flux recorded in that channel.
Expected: 8.8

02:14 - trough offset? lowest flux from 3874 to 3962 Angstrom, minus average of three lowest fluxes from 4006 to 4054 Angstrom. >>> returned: -58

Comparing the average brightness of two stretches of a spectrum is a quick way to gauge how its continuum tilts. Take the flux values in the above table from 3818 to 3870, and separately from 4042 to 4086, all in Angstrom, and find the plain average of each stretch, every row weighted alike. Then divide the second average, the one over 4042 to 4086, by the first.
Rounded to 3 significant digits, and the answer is 1.33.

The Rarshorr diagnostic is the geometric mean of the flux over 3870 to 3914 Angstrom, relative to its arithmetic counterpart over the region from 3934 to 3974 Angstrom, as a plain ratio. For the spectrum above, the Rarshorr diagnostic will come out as 1.3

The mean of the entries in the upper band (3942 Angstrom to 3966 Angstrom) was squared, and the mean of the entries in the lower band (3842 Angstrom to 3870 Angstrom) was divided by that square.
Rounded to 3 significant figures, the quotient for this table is 0.0194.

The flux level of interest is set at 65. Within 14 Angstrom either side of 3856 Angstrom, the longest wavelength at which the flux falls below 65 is 3860 Angstrom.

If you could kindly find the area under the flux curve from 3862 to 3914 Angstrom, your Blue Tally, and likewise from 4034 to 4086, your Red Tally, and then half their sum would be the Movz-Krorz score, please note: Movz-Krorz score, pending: 3705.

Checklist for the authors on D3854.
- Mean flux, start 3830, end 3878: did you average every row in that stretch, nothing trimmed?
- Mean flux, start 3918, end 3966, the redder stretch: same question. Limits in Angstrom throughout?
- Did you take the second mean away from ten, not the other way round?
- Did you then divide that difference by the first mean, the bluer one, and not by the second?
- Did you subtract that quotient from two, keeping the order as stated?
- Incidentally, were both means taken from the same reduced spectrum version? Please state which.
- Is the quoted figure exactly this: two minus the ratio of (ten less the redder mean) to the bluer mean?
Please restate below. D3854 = 2.66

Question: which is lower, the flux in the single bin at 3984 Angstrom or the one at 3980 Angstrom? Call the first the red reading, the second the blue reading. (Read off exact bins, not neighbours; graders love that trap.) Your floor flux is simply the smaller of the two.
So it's 74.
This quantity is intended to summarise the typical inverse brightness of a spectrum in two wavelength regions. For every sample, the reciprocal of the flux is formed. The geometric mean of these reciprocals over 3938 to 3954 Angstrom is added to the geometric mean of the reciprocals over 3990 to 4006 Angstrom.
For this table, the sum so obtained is 0.030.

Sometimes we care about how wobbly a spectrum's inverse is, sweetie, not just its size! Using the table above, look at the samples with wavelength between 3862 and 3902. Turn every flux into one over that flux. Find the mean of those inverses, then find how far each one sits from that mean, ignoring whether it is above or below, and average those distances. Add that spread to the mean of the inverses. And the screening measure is 0.017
